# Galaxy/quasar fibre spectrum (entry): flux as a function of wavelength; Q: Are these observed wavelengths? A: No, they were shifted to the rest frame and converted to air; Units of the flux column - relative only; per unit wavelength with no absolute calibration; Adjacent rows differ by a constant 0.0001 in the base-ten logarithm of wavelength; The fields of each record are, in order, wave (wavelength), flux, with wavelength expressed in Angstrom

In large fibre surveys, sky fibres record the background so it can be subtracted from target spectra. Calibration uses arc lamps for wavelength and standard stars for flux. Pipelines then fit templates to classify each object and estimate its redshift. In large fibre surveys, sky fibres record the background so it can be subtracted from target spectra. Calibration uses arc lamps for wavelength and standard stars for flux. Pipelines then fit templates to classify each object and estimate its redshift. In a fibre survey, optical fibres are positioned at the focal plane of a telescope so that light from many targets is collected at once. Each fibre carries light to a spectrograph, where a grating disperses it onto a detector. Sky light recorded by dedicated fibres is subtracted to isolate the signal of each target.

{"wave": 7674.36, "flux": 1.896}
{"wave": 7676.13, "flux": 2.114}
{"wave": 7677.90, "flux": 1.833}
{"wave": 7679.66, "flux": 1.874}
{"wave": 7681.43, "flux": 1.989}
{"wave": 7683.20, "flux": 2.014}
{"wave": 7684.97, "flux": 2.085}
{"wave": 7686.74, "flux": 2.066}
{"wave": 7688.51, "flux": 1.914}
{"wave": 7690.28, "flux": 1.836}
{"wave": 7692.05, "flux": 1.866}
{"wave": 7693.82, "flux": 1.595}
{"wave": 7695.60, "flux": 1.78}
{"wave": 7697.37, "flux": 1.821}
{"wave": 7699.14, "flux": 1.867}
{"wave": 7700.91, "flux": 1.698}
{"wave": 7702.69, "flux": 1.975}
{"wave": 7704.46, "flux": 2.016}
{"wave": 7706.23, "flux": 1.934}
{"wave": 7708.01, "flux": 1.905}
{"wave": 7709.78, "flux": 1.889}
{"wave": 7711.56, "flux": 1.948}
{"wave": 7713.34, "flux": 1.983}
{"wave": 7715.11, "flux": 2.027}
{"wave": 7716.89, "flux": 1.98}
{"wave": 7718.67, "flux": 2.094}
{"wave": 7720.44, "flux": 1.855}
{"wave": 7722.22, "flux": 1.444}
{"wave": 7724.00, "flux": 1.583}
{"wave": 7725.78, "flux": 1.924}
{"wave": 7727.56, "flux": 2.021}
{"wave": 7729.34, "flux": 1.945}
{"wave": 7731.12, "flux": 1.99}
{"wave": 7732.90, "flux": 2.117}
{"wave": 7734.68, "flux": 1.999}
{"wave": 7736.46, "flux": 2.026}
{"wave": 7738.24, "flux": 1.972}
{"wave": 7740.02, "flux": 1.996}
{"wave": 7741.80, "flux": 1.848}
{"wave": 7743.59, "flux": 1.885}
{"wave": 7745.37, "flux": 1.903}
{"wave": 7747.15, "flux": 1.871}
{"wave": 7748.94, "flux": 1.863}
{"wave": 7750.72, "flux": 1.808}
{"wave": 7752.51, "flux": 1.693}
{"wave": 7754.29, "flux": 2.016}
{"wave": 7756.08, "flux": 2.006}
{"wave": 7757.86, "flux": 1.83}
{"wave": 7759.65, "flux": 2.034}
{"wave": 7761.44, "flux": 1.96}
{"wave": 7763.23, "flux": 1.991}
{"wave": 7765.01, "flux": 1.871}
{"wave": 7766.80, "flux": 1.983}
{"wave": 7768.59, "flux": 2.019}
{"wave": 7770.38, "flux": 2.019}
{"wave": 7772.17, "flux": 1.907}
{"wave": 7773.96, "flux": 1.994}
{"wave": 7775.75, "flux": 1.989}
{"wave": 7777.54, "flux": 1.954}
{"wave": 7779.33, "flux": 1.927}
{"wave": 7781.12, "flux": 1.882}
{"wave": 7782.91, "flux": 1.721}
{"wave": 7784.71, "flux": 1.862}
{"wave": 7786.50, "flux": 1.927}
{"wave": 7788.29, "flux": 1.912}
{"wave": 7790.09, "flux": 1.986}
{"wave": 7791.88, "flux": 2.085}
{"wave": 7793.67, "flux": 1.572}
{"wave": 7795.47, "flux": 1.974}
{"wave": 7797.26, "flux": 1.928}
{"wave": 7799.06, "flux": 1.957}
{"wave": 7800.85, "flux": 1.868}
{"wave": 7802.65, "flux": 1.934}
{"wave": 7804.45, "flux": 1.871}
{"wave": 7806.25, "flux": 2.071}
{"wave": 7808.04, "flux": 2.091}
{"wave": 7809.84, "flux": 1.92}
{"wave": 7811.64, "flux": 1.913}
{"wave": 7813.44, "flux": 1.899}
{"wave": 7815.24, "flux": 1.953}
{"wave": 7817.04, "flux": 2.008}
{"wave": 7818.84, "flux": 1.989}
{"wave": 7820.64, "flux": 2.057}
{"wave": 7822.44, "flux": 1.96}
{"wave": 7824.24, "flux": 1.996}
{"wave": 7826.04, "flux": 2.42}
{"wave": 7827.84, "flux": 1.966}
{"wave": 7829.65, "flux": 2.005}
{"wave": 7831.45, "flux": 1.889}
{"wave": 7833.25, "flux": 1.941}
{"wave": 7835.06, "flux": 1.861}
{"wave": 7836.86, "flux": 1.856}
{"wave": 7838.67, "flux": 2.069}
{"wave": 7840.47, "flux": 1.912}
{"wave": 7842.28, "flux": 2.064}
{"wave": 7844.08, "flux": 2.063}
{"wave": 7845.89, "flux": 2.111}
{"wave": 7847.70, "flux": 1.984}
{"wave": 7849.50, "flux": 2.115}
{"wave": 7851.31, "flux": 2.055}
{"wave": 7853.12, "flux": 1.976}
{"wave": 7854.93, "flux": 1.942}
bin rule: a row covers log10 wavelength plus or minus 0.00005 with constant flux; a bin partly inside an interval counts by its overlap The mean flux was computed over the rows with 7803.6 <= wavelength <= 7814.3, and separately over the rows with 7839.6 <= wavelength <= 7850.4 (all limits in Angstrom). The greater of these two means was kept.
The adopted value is 2.04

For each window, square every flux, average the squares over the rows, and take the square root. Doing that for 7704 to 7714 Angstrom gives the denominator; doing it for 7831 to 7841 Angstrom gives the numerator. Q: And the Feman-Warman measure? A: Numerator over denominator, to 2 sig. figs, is 0.99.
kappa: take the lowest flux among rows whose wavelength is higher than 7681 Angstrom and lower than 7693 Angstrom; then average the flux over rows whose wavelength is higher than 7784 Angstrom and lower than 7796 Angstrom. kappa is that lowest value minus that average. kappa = -0.07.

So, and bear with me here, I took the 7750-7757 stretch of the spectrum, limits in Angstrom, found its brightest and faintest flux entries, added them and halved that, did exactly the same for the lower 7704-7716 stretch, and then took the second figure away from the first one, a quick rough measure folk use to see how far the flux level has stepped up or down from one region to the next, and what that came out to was -0.1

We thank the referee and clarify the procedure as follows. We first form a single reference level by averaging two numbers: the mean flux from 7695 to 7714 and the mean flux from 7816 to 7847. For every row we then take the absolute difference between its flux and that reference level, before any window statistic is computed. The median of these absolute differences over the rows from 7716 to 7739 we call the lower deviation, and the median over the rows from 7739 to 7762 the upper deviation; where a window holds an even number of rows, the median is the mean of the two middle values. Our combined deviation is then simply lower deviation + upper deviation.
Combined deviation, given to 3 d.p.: 0.150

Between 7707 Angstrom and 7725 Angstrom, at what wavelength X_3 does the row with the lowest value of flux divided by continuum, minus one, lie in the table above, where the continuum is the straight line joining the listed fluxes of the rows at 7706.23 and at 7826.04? 7722.22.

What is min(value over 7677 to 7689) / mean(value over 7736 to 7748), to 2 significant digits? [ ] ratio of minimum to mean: 0.95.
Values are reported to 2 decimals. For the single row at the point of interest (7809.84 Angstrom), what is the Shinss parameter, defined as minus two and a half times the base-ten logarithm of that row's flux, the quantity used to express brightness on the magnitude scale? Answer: -0.71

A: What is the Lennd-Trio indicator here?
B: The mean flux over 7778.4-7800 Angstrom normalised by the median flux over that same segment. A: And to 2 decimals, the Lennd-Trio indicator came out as 0.98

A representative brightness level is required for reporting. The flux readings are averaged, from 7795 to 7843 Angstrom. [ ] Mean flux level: 1.98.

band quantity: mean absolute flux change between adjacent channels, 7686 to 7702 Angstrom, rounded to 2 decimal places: 0.12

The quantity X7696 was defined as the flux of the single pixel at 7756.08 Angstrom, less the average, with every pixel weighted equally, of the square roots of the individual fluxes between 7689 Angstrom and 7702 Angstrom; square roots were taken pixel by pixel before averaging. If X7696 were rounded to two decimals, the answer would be 0.67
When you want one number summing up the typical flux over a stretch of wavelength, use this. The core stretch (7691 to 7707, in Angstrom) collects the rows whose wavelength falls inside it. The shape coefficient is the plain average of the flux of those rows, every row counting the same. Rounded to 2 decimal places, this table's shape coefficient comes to 1.84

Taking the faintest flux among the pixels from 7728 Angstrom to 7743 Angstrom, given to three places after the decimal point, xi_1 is 1.848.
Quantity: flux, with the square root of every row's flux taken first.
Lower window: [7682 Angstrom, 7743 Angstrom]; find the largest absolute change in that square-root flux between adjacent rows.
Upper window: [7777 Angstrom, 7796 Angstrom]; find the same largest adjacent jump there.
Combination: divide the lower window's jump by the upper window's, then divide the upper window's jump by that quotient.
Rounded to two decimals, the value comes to 0.23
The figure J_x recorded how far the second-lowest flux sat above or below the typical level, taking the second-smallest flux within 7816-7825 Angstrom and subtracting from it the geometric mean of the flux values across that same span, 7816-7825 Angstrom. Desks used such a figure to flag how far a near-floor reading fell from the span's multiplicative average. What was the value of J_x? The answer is -0.013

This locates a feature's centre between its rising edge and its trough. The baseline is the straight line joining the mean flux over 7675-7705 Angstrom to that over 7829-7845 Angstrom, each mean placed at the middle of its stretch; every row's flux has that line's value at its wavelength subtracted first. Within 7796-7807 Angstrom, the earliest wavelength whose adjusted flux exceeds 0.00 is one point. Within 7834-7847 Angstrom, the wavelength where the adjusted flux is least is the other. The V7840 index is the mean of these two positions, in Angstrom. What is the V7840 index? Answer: 7818.0 Angstrom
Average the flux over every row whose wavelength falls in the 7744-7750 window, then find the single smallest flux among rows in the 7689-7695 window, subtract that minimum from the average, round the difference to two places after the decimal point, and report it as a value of 0.28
